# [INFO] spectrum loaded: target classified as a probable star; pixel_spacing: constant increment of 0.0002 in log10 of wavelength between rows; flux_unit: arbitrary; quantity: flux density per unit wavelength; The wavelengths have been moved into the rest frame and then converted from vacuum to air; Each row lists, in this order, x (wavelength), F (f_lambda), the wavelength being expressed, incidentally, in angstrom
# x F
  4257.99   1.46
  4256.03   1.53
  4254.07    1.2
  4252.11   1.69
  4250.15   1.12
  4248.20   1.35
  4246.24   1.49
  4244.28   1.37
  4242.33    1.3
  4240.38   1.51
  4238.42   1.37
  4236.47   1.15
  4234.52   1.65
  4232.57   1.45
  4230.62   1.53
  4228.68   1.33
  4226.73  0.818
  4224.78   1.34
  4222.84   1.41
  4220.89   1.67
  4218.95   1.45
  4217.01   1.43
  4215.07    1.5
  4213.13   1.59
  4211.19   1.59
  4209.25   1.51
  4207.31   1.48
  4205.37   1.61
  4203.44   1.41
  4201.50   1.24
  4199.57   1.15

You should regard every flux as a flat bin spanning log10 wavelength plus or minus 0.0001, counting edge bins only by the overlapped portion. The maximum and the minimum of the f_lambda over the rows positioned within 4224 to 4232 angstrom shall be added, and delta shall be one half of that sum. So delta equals 1.17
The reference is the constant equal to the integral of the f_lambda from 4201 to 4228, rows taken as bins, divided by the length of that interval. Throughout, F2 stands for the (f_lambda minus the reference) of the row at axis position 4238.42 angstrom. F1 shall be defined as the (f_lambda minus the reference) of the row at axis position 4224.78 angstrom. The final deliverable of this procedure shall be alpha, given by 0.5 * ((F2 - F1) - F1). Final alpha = 0.06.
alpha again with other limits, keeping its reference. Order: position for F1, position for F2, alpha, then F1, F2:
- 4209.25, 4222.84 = -0.09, 0.08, -0.024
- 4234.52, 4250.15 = -0.37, 0.22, -0.314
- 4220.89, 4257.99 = -0.22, 0.24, 0.026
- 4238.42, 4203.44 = 0.05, -0.06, -0.024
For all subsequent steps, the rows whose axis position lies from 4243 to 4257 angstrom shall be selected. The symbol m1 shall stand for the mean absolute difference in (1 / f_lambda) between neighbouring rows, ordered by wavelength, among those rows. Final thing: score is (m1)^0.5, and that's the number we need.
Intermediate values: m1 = 0.17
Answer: 0.41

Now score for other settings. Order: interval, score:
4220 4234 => 0.45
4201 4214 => 0.22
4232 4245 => 0.34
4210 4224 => 0.22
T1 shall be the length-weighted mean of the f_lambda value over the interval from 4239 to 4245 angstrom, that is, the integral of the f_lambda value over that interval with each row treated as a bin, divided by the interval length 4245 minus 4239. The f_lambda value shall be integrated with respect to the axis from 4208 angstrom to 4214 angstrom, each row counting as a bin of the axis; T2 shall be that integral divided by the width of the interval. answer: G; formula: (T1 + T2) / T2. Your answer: 1.89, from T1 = 1.39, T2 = 1.56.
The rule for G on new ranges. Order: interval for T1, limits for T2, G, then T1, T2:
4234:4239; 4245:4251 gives 2.03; 1.37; 1.33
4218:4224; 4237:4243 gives 2.09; 1.51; 1.38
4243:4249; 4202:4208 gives 1.94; 1.40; 1.48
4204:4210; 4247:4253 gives 2.10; 1.53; 1.39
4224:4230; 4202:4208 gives 1.80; 1.18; 1.48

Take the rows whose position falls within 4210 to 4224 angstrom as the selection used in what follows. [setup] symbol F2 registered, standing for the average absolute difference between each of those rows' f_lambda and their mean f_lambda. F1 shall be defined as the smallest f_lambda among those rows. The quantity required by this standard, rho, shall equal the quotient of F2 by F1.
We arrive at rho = 0.06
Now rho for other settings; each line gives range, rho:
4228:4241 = 0.11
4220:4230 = 0.24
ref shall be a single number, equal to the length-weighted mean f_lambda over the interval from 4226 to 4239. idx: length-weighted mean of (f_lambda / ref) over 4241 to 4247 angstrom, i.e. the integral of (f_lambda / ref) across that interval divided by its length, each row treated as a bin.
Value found 1.04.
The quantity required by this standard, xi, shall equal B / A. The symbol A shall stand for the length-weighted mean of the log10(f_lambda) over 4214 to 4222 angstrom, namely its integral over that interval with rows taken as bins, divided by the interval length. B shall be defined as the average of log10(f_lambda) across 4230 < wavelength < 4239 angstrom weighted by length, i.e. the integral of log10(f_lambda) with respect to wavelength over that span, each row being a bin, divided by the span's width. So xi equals 0.8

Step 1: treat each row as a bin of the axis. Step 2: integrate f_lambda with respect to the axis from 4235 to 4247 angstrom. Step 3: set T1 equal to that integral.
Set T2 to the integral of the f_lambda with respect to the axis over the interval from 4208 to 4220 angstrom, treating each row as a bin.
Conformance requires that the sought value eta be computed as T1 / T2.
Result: 0.91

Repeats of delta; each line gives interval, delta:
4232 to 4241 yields 1.40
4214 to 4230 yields 1.24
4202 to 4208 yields 1.51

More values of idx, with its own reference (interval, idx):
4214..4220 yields 1.10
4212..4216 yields 1.16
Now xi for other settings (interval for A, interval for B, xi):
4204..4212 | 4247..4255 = 0.7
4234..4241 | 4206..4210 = 1.2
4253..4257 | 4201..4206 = 1.1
